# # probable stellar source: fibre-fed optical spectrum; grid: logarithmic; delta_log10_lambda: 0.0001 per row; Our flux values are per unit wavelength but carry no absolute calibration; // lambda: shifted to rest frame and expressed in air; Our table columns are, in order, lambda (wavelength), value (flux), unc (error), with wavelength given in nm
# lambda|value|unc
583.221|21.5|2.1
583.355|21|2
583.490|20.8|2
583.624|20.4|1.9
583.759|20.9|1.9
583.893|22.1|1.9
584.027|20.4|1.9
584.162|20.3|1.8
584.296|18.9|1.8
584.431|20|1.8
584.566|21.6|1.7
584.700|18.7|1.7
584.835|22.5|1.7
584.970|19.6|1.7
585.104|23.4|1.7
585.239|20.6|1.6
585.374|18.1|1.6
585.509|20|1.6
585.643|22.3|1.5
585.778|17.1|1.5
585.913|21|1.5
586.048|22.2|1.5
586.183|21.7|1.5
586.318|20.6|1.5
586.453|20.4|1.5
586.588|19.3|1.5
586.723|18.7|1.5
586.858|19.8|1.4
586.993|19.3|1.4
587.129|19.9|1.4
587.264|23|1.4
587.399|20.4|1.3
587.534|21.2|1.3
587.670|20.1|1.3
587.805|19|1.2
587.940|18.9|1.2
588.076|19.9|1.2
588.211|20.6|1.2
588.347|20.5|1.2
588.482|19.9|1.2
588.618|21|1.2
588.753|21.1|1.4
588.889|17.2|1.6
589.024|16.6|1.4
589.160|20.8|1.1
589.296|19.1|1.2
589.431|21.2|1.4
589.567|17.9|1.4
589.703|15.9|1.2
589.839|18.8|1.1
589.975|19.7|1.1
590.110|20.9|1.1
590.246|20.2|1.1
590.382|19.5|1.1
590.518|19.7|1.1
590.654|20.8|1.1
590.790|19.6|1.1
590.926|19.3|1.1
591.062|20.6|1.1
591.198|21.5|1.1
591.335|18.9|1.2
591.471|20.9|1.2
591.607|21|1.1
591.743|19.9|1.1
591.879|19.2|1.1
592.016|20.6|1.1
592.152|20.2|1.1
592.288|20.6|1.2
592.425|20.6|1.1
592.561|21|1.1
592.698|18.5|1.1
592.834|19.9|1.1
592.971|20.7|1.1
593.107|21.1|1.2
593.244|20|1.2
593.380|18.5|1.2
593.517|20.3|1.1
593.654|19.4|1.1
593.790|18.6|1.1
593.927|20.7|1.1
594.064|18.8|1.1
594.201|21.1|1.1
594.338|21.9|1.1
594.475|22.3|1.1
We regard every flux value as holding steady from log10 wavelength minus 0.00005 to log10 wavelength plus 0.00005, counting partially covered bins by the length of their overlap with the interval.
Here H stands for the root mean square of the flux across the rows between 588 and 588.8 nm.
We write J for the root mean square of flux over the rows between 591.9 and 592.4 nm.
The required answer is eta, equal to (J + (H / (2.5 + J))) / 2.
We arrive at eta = 10.68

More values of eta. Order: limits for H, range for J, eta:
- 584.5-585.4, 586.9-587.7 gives 10.79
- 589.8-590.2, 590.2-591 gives 10.37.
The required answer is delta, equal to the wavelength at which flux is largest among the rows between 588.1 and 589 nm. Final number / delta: 588.753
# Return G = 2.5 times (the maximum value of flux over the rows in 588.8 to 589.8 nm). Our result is 53.0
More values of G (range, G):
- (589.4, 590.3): 53.0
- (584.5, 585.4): 58.5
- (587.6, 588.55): 51.5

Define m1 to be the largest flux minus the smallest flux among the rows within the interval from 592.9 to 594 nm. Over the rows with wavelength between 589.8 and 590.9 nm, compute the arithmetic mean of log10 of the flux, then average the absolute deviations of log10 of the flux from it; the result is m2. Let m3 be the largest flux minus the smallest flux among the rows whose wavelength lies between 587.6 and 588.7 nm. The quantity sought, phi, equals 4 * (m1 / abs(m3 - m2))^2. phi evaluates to 6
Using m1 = 2.6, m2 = 0.012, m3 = 2.1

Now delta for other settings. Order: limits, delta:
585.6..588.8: 587.264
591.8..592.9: 592.561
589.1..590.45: 589.431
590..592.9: 591.198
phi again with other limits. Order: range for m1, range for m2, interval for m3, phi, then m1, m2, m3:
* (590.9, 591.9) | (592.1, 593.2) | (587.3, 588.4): 5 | 2.6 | 0.013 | 2.3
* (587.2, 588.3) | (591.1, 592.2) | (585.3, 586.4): 3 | 4.1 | 0.016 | 5.2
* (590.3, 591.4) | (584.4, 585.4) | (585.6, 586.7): 1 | 2.6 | 0.031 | 5.2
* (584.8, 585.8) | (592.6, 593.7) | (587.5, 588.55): 30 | 6.3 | 0.017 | 2.3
